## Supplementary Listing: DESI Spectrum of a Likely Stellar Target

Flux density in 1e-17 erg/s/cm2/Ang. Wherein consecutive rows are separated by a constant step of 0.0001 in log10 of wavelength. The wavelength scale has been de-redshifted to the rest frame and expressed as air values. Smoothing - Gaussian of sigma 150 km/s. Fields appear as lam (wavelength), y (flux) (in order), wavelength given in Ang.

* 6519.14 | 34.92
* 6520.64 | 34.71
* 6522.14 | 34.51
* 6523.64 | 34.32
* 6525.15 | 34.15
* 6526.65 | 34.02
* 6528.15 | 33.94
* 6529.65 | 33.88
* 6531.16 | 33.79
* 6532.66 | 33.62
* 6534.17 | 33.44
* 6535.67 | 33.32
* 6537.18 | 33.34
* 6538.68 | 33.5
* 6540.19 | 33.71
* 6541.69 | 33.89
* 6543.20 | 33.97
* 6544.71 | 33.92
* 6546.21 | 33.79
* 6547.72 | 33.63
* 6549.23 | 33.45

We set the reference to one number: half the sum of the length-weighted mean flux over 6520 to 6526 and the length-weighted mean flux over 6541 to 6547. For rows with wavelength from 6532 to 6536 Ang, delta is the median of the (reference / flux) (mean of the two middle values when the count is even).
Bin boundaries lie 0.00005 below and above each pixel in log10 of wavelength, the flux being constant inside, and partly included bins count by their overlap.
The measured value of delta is 1.02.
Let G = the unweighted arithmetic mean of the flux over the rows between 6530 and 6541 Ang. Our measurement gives 33.5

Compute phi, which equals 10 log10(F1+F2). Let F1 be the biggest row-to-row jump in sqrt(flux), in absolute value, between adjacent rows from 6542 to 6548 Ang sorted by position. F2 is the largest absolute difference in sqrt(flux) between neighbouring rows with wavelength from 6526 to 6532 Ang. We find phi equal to -16.7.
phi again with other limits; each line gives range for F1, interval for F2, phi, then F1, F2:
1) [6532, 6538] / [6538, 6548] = -14.7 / 0.0155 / 0.018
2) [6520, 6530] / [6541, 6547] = -15.5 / 0.0170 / 0.011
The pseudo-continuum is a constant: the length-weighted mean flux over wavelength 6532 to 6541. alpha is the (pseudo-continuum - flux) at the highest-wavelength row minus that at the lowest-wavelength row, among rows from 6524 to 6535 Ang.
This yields 0.7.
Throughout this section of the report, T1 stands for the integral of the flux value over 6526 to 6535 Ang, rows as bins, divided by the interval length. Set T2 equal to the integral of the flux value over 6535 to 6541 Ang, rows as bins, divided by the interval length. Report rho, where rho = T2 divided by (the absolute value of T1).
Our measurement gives 0.99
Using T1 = 33.8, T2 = 33.5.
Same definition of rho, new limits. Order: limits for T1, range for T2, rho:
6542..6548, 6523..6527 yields 1.01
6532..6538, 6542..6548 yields 1.01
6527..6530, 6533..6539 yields 0.98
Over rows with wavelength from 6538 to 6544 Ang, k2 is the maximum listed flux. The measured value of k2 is 33.97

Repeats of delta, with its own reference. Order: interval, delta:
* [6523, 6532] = 1.00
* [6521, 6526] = 0.99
